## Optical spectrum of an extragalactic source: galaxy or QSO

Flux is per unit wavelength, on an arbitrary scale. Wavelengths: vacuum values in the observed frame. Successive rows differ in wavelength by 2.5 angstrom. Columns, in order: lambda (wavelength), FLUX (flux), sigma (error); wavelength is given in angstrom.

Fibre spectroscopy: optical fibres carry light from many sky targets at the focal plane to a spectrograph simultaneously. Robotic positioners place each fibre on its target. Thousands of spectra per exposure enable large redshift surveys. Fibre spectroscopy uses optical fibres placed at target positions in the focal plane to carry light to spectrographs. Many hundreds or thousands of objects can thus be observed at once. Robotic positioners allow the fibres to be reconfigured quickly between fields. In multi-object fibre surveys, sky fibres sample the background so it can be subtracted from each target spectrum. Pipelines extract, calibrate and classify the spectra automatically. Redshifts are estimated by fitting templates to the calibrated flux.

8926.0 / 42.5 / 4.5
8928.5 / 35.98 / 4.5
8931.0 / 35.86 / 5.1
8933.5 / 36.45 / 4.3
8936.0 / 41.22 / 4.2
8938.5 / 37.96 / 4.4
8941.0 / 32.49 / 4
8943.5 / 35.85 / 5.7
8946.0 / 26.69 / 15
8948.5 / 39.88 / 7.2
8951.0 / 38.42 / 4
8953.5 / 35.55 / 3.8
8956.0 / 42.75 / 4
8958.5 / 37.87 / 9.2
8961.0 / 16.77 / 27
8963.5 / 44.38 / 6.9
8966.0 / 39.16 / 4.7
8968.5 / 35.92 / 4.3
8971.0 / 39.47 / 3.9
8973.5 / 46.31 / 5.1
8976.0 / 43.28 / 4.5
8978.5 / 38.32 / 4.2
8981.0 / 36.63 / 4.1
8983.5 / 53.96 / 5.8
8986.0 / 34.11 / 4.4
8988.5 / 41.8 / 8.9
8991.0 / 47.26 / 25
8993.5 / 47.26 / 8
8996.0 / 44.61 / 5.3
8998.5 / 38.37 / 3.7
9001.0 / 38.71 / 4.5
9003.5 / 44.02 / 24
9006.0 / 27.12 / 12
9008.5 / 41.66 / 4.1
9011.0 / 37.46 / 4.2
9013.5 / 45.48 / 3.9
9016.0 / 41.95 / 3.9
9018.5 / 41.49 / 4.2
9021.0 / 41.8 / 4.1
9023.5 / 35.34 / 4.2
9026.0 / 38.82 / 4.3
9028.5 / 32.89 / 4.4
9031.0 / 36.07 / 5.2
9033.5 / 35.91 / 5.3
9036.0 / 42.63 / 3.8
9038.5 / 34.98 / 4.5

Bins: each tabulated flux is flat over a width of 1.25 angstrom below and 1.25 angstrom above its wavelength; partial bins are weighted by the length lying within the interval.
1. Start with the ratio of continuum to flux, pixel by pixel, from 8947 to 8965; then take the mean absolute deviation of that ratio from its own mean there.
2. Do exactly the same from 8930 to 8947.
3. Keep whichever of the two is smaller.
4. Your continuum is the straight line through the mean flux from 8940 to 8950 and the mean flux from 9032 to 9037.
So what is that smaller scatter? 0.106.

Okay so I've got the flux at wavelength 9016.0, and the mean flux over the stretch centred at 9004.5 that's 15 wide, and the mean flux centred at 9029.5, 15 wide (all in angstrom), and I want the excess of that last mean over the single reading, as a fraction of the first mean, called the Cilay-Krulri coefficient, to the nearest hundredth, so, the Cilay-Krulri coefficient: -0.13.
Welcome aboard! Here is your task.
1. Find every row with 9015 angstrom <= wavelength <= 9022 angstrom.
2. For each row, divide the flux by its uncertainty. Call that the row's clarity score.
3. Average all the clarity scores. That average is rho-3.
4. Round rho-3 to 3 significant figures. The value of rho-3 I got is 10.3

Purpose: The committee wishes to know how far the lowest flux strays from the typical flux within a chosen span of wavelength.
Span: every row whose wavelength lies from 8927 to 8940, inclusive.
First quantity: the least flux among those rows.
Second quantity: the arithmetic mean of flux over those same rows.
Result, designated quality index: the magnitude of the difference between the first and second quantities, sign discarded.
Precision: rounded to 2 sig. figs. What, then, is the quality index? 1.6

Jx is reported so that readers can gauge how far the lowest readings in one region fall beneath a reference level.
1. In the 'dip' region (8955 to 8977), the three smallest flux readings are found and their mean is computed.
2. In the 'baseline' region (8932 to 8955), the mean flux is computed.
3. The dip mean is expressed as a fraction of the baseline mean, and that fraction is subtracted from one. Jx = 0.16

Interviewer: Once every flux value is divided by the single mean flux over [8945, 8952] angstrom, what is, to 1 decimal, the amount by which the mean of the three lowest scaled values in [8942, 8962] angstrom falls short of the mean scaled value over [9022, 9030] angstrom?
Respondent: 0.3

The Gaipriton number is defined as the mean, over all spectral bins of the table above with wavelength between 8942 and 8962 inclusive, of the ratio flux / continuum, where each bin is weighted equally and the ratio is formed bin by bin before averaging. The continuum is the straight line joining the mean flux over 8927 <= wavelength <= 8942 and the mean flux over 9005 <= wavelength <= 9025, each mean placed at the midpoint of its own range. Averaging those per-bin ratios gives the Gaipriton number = 0.92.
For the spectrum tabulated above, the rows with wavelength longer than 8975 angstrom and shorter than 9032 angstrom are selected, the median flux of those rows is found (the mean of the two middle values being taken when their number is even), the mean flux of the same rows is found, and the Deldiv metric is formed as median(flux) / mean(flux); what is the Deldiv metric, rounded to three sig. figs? 1.03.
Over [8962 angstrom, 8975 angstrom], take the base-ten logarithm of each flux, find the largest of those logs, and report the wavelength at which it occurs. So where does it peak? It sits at 8973.5 angstrom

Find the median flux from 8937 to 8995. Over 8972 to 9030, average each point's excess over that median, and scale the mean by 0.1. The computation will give 0.24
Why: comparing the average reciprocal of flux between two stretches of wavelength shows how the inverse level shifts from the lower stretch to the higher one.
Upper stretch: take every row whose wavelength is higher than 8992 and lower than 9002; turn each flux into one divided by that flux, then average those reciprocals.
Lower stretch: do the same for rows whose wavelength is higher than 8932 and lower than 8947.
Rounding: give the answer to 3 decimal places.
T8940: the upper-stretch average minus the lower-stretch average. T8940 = -0.005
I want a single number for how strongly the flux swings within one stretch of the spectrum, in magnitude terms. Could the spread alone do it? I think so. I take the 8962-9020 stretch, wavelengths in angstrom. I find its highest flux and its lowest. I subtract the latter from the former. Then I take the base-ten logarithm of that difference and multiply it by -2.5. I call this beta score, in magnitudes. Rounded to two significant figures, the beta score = -3.6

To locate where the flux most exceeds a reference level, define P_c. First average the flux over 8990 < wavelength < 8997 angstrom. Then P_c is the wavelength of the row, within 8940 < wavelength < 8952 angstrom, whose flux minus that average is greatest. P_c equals 8948.5 angstrom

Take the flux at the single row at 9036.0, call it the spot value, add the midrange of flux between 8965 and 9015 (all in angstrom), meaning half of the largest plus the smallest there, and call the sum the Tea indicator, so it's 83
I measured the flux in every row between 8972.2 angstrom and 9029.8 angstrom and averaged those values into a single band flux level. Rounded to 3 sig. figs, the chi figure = 40.8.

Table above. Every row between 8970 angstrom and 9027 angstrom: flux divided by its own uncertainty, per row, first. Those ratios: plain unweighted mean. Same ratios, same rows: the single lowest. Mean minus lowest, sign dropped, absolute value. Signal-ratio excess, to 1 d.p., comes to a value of 6.3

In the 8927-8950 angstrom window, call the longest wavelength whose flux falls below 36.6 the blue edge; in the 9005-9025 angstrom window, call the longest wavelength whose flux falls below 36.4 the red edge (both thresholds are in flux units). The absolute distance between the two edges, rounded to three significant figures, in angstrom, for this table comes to 77.5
